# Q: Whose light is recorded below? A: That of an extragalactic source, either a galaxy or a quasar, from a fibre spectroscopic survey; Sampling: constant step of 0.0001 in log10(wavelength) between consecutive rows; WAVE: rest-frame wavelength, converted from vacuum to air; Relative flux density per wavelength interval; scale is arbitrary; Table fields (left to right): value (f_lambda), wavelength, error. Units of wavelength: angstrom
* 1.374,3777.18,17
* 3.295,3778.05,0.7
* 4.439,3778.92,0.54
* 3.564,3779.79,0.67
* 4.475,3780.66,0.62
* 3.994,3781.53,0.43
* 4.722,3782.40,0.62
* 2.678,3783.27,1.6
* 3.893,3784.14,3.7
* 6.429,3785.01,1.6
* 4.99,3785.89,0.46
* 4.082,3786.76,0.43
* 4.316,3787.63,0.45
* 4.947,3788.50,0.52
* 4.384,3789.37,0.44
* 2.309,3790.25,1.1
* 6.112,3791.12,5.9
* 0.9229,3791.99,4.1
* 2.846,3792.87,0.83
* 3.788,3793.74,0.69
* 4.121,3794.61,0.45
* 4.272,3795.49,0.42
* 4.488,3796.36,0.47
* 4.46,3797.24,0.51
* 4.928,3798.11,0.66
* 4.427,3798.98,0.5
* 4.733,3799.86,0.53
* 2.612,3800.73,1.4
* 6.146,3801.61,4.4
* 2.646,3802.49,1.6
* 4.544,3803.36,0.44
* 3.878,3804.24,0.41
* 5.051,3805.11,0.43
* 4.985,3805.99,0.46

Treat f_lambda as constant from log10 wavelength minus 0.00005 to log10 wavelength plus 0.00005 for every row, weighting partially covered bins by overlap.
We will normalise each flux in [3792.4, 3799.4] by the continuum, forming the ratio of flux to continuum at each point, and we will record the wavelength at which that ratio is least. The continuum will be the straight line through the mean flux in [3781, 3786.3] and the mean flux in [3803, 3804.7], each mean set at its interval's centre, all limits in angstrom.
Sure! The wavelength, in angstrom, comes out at 3792.87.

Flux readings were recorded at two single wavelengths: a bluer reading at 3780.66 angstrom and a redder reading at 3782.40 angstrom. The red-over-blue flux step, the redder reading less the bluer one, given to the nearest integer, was 0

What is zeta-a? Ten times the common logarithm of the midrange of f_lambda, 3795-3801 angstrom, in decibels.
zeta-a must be 5.8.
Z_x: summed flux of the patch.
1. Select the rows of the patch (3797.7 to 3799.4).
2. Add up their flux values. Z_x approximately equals 9.4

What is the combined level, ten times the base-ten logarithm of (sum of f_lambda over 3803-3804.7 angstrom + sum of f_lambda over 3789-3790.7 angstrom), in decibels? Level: 11.8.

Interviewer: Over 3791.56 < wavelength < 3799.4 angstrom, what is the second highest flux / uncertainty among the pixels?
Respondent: 10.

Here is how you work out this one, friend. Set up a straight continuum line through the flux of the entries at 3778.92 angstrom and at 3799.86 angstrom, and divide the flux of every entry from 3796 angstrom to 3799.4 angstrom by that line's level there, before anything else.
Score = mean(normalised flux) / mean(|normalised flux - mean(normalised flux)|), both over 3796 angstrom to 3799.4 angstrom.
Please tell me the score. 26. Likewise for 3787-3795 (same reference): 3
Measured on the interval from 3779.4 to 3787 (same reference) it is 6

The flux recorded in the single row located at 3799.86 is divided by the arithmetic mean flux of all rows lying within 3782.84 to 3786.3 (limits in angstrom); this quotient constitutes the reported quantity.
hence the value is 1.05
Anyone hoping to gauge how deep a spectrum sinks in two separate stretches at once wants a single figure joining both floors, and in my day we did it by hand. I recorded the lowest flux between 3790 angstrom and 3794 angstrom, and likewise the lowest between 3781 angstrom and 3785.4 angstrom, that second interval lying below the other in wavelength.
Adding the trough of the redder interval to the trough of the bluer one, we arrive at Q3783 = 3.6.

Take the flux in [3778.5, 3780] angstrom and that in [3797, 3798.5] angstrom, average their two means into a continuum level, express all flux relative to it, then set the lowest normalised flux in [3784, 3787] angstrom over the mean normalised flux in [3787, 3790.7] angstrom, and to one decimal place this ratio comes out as 1.0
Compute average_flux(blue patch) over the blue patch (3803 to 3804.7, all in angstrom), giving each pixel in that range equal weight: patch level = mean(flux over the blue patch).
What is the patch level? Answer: 4.2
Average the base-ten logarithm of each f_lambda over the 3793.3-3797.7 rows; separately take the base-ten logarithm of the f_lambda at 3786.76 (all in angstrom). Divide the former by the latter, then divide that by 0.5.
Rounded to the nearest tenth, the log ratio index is 2.0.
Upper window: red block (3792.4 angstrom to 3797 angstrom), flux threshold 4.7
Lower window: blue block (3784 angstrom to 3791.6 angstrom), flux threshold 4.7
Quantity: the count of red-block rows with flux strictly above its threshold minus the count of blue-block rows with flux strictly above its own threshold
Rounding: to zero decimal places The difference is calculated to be -4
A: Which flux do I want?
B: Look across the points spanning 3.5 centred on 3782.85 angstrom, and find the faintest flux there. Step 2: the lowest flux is 2.678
